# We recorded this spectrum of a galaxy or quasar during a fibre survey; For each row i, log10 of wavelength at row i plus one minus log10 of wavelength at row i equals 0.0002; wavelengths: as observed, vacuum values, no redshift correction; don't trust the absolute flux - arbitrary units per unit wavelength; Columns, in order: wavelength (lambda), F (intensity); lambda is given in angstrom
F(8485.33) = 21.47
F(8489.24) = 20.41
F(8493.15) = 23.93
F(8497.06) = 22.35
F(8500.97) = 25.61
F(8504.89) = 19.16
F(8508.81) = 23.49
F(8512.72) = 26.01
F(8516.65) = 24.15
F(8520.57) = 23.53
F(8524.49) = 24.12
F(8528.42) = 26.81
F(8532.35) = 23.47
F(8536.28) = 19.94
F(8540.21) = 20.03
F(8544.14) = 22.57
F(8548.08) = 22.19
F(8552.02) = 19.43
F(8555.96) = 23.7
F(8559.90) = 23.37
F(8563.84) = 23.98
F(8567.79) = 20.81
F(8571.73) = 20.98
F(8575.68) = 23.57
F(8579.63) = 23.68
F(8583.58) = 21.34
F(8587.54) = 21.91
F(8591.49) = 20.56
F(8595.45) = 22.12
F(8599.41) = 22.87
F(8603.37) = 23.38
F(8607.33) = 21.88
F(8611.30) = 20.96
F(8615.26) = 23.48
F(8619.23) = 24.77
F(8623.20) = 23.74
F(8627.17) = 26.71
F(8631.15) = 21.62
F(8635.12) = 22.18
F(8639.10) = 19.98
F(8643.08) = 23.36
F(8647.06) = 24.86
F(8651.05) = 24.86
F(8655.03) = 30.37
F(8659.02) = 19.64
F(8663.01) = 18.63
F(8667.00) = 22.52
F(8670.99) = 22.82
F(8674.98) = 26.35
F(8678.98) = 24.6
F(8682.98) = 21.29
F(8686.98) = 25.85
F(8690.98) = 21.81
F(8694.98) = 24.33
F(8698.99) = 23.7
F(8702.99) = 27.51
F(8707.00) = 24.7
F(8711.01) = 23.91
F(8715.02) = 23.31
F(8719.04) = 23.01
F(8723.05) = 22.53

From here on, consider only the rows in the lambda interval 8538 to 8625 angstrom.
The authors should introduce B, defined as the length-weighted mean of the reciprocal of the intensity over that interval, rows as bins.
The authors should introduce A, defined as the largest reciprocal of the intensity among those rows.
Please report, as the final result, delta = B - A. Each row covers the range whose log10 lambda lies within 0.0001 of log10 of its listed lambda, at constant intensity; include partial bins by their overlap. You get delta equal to -0.0065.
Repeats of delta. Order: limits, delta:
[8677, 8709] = -0.0054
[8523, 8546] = -0.0058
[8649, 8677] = -0.0103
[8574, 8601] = -0.0036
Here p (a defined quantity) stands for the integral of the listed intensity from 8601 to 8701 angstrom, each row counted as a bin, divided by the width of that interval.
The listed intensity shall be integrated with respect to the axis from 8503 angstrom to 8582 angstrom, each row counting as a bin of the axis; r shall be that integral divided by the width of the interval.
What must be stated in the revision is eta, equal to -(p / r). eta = -1.03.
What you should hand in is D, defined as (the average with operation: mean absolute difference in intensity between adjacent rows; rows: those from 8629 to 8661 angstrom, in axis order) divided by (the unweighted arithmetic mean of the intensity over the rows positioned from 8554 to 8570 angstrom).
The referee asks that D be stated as 0.15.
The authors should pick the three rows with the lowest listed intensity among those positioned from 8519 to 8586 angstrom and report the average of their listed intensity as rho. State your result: 19.8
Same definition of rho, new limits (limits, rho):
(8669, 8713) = 22.0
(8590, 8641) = 20.5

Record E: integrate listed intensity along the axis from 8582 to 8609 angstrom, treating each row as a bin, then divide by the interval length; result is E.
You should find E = 22.0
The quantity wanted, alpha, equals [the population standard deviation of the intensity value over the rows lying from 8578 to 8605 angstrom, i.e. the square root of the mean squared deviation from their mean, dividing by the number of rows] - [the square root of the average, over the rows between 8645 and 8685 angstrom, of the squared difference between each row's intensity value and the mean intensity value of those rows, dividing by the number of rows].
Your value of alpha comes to -2.2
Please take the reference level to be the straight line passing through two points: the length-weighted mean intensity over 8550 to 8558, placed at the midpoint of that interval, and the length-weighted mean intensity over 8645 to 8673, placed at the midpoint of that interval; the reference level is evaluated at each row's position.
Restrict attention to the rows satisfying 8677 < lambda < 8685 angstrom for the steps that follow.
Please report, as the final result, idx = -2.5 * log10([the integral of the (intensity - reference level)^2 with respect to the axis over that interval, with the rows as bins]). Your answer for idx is -3.6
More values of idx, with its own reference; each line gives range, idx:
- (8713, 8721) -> -2.7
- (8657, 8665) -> -5.4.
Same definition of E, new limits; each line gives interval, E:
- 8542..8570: 22.3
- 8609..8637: 23.3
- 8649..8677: 23.6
